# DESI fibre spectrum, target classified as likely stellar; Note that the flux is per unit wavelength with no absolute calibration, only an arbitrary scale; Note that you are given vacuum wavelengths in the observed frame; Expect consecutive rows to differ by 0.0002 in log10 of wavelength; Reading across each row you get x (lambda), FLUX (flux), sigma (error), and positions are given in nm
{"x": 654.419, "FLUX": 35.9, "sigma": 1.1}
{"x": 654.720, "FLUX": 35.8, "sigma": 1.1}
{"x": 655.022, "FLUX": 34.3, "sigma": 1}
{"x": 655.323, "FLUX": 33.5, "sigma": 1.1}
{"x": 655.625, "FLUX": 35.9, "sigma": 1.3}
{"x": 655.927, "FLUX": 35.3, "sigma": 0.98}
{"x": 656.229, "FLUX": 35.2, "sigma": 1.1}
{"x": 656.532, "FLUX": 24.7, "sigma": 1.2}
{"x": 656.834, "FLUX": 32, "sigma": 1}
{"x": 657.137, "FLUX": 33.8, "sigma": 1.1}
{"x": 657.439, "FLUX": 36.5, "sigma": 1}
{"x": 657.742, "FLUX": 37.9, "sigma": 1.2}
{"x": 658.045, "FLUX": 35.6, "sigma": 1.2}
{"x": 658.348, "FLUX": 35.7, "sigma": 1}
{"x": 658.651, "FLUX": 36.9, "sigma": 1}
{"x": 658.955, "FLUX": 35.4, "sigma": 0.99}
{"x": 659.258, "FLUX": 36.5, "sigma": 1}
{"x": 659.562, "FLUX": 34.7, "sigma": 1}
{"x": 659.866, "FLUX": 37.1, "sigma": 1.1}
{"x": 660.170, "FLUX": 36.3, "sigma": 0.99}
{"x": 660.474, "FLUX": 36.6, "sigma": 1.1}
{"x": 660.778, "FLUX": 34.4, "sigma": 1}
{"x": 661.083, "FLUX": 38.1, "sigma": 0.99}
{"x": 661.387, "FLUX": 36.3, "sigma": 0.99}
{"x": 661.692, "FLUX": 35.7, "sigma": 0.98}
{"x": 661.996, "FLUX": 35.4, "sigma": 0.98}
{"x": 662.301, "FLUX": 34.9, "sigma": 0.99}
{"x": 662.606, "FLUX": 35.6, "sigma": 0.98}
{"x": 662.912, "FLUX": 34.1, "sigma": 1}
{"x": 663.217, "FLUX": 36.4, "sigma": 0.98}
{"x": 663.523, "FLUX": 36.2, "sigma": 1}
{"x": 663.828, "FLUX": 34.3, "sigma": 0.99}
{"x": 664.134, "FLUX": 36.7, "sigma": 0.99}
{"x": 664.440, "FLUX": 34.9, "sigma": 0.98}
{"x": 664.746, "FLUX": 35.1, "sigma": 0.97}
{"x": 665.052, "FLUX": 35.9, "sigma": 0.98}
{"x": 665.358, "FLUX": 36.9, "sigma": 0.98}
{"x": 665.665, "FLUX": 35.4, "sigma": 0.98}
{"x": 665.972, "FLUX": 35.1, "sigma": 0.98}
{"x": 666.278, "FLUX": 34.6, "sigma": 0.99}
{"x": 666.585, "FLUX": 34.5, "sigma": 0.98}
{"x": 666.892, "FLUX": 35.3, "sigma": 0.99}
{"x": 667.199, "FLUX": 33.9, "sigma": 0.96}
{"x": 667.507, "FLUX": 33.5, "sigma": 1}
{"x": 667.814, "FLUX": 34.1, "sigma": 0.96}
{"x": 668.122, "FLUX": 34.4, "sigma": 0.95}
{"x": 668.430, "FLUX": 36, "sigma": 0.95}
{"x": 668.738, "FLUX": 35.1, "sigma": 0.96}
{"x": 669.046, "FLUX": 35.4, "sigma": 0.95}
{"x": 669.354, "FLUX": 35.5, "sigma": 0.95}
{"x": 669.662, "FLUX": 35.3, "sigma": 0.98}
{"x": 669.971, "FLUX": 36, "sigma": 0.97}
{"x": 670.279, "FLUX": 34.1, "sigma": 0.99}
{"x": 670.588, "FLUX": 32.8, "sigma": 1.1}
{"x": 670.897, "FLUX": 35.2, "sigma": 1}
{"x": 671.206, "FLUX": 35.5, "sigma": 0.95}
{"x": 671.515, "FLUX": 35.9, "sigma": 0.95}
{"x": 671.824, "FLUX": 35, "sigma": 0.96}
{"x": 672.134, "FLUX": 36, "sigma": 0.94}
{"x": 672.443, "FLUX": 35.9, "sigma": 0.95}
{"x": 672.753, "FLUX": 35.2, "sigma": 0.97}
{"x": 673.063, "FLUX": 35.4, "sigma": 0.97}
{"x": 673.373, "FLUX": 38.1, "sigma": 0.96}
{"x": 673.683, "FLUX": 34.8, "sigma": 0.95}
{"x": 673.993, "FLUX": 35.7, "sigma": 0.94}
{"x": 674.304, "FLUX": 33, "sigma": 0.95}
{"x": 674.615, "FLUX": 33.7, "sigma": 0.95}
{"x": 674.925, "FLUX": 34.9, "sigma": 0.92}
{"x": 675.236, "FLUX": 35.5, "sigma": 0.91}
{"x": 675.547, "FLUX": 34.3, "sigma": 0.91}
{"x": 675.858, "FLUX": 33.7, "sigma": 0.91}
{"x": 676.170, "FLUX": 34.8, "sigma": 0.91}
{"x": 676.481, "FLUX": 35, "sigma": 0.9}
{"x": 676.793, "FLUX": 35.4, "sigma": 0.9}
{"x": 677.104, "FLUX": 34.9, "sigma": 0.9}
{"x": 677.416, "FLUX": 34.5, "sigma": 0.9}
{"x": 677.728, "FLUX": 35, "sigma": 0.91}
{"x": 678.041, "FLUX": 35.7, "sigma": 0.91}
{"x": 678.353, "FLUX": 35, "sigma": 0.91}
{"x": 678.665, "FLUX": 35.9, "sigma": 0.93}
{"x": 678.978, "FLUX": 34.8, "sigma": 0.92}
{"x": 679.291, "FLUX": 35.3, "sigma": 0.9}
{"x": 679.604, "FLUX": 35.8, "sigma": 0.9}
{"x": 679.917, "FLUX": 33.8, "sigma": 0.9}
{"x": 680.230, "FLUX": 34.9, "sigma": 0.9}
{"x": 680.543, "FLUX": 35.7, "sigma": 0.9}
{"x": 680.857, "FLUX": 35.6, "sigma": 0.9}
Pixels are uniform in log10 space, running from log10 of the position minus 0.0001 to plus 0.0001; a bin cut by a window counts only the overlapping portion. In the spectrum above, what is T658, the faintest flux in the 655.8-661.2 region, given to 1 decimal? 24.7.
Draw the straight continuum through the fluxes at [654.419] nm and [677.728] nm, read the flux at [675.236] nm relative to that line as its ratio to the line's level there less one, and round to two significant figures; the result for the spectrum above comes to 0.012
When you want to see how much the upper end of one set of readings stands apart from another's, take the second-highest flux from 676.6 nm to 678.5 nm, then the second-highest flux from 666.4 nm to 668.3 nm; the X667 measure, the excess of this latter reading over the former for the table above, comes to -0.9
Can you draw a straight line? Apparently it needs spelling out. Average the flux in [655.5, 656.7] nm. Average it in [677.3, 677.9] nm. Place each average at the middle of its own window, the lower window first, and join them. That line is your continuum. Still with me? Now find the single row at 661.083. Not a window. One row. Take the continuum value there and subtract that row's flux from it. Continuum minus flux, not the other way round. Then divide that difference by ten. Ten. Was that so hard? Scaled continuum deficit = -0.49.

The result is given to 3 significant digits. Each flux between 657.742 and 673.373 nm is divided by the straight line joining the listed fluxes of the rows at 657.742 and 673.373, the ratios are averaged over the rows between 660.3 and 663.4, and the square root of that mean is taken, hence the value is 0.971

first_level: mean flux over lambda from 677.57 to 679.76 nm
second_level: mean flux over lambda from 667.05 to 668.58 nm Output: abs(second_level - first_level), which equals 1.0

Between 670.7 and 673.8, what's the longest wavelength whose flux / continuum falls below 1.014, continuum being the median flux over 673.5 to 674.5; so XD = 673.683 nm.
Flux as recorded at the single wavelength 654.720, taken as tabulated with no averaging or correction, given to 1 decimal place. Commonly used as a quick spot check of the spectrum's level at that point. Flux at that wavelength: 35.8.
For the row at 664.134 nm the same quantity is 36.7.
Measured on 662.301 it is 34.9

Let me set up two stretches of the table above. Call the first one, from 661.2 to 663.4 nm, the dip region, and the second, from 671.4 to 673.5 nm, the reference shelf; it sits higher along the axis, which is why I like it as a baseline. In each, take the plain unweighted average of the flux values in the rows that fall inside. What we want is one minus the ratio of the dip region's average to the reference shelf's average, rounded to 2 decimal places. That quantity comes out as 0.01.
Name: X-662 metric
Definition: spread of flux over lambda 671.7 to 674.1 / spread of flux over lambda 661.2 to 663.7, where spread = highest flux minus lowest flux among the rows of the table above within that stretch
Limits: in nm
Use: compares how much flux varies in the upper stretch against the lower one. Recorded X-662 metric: 1.4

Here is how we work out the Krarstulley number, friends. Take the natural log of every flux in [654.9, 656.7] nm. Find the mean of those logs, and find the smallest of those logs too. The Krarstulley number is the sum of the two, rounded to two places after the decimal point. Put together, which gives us 6.70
